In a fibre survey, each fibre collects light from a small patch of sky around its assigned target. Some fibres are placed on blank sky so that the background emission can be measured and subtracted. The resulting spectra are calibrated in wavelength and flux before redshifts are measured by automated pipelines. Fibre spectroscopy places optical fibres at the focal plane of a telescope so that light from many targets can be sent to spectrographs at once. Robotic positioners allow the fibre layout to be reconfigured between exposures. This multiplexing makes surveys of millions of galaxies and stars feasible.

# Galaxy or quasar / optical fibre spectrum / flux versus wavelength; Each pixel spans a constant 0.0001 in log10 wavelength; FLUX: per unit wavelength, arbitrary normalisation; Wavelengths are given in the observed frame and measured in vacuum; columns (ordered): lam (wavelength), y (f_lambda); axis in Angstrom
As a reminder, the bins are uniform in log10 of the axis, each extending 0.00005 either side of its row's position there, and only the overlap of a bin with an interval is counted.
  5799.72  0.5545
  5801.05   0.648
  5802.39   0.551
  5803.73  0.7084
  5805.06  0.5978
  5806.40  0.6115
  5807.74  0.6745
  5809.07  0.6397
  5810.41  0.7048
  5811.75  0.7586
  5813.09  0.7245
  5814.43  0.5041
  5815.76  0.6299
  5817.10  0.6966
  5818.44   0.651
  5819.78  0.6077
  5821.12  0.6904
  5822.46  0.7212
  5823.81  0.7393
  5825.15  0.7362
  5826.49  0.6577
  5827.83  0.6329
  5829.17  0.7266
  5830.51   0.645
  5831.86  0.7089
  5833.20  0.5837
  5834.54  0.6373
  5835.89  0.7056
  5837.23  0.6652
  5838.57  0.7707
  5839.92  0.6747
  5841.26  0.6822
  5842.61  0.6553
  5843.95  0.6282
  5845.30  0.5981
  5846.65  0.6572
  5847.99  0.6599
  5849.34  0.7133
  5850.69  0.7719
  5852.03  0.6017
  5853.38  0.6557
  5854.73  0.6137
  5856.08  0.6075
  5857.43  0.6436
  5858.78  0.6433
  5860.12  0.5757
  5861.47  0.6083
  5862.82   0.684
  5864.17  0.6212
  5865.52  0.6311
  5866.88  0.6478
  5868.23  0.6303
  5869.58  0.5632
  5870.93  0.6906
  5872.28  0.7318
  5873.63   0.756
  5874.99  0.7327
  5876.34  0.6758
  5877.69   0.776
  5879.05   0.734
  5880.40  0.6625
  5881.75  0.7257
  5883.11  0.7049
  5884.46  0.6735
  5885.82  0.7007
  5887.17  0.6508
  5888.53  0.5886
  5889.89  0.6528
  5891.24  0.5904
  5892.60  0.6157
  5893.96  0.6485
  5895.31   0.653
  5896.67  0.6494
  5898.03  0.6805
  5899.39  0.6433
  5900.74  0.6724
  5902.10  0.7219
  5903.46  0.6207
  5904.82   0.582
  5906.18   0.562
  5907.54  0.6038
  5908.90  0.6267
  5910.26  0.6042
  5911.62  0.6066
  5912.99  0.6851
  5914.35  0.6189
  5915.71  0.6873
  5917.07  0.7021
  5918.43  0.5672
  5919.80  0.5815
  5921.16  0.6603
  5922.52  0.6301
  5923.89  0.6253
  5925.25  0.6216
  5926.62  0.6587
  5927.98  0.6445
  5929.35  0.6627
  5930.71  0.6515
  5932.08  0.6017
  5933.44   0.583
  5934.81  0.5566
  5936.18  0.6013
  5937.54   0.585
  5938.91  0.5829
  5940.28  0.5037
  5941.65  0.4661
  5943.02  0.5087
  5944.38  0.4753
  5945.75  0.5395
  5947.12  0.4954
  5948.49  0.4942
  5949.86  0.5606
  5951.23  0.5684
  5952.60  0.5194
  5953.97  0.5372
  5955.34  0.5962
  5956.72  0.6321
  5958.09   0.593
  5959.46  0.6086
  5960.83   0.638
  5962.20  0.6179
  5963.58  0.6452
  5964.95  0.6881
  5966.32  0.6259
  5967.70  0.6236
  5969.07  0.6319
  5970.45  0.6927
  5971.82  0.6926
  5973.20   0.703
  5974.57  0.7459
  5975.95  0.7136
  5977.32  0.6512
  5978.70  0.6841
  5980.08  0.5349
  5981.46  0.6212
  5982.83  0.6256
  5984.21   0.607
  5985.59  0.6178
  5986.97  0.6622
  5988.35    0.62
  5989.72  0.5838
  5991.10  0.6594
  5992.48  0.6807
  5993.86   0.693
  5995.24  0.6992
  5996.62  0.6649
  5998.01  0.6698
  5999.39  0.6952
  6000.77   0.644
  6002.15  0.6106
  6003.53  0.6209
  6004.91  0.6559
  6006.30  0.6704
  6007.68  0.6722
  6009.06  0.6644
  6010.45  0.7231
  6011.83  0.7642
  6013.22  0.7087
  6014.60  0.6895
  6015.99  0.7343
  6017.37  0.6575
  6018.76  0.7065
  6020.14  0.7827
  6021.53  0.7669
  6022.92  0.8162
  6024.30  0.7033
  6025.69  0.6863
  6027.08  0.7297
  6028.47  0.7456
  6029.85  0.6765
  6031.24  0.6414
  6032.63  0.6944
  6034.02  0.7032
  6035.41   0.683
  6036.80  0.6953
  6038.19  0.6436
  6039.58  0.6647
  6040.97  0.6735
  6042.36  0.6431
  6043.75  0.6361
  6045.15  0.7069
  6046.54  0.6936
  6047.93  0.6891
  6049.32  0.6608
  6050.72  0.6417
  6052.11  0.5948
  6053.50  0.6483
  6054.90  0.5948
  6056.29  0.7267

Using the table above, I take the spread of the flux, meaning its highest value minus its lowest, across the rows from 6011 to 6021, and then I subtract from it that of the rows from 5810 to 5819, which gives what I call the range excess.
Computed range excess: -0.13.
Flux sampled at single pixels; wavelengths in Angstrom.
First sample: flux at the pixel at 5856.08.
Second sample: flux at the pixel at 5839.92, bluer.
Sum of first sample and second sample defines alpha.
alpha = 1.28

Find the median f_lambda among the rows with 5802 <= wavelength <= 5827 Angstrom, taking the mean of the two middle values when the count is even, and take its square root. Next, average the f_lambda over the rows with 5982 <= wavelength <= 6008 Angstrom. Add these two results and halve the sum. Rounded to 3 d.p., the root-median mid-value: 0.736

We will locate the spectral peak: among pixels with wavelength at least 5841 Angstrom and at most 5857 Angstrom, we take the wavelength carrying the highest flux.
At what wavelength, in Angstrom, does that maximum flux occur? 5850.69 Angstrom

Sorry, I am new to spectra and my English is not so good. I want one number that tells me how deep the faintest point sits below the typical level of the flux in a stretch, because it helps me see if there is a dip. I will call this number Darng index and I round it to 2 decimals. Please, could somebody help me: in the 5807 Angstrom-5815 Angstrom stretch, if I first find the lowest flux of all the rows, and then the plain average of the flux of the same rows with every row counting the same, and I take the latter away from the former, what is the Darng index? -0.16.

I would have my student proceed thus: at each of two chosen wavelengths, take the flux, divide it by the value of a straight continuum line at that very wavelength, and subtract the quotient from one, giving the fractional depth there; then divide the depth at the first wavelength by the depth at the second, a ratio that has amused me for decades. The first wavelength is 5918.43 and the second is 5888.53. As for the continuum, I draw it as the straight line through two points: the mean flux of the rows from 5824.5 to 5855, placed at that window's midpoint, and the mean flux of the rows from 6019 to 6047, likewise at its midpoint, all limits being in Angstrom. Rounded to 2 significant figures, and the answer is 1.3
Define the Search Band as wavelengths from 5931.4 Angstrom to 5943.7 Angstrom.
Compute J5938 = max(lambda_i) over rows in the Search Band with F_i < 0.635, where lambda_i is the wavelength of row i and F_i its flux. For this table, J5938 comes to 5943.02 Angstrom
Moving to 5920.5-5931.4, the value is 5925.25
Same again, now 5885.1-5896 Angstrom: 5892.60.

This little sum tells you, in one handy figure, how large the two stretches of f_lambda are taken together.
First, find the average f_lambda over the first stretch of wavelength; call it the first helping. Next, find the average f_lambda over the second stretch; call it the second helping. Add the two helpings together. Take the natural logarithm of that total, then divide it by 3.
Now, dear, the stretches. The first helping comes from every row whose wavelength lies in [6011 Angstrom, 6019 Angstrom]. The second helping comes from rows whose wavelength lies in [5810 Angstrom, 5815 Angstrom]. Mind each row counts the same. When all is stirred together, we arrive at 0.108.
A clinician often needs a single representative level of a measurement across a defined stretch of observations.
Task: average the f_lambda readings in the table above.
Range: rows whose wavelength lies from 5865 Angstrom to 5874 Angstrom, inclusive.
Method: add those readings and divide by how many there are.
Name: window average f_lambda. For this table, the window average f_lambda 0.66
